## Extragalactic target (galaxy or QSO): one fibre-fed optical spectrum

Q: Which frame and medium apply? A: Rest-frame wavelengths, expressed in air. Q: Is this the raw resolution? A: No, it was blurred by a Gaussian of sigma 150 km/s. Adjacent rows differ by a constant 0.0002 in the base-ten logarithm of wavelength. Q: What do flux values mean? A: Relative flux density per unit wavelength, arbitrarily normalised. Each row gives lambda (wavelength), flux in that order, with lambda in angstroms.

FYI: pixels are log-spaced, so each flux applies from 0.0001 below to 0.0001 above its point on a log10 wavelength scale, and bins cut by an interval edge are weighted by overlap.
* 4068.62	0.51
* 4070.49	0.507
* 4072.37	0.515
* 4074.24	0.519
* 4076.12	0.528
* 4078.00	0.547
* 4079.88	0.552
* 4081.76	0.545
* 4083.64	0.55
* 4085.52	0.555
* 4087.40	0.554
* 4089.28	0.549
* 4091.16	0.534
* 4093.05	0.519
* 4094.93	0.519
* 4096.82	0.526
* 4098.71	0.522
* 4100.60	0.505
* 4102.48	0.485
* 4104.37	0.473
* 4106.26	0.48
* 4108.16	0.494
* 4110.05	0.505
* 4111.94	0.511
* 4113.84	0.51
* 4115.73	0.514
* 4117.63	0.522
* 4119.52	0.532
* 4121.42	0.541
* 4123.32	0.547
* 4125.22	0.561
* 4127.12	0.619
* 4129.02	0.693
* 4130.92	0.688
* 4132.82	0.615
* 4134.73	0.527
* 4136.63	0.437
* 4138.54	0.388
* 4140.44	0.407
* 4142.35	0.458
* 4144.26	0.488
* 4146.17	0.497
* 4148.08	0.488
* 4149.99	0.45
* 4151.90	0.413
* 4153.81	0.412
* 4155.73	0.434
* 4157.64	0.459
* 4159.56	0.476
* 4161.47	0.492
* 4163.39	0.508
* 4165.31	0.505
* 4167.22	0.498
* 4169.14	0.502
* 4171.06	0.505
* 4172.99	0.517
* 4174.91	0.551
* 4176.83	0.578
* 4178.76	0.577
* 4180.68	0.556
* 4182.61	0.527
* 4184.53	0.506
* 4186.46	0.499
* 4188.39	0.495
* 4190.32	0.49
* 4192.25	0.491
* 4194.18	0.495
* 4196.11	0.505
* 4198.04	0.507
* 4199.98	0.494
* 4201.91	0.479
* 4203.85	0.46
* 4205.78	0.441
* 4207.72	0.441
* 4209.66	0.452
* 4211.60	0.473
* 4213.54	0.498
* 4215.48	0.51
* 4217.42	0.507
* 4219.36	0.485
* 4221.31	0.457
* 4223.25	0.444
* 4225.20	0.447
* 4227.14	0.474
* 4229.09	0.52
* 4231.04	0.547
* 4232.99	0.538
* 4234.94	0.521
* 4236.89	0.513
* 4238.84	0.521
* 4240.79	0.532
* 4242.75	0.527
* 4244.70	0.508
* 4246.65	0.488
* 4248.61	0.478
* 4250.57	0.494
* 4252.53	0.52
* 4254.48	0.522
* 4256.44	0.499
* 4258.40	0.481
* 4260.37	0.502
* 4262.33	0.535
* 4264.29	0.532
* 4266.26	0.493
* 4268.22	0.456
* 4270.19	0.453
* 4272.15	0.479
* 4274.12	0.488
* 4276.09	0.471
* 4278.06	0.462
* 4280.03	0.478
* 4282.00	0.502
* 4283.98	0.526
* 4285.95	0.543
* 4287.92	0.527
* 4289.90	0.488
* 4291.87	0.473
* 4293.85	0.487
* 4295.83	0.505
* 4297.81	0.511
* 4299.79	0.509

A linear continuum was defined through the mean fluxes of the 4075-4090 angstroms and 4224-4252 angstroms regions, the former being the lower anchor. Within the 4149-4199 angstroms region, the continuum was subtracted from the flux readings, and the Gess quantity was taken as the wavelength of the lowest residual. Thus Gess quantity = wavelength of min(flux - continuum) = 4153.81 angstroms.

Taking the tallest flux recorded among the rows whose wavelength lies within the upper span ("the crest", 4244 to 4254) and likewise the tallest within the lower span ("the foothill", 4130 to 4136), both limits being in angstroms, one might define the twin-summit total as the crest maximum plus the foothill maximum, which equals 1.21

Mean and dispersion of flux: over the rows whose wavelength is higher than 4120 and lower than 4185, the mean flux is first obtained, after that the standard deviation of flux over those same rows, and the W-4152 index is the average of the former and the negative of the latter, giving 0.220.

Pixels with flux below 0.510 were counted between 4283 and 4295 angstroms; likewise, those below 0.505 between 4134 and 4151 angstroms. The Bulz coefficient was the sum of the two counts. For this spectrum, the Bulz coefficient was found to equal 11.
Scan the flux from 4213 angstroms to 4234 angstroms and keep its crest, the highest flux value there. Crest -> 0.547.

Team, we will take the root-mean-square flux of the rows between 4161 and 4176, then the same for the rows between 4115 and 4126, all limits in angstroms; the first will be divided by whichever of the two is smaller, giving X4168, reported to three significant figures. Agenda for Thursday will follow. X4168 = 1.00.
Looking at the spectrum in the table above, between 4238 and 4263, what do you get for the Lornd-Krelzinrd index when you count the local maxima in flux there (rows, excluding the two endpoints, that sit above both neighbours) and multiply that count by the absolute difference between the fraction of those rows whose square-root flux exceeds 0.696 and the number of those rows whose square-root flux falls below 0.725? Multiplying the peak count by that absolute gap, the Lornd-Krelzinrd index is 18.3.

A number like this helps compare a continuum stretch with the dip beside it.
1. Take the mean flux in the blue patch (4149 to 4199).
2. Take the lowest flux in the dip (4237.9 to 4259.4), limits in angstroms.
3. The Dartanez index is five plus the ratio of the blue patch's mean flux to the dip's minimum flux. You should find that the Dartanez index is 6.04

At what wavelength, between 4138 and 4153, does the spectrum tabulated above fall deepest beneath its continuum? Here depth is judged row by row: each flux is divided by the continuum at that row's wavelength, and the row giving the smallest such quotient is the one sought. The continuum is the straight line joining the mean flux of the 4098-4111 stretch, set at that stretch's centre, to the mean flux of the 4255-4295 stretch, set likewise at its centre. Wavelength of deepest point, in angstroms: 4138.54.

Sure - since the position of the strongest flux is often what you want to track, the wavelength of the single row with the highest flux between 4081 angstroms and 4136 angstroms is 4129.02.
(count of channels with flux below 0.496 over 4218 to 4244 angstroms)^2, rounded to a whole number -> 25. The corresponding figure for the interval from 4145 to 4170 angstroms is 64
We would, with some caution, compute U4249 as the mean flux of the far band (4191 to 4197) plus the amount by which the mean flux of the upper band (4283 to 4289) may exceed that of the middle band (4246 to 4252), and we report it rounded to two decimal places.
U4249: 0.54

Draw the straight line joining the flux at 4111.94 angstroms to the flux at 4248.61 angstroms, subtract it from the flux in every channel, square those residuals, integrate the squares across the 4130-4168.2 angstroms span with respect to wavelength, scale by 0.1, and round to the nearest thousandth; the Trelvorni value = 0.019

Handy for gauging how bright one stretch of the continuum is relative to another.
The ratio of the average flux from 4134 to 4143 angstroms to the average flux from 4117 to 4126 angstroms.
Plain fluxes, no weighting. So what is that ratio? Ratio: 0.82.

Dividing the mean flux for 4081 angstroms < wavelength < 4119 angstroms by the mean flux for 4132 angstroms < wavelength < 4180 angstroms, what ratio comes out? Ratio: 1.064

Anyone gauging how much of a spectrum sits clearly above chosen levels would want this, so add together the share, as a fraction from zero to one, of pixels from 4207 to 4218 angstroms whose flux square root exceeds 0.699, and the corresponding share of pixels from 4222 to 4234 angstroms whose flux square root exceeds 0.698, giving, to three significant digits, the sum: 1.00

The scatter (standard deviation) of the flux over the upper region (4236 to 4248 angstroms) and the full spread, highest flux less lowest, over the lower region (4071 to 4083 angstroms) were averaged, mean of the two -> 0.026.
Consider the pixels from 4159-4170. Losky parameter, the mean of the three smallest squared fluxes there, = 0.239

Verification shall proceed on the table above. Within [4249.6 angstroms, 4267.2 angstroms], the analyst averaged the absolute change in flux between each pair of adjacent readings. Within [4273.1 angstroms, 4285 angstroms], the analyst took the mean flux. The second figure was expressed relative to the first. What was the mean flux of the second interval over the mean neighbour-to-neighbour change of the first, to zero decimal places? 24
